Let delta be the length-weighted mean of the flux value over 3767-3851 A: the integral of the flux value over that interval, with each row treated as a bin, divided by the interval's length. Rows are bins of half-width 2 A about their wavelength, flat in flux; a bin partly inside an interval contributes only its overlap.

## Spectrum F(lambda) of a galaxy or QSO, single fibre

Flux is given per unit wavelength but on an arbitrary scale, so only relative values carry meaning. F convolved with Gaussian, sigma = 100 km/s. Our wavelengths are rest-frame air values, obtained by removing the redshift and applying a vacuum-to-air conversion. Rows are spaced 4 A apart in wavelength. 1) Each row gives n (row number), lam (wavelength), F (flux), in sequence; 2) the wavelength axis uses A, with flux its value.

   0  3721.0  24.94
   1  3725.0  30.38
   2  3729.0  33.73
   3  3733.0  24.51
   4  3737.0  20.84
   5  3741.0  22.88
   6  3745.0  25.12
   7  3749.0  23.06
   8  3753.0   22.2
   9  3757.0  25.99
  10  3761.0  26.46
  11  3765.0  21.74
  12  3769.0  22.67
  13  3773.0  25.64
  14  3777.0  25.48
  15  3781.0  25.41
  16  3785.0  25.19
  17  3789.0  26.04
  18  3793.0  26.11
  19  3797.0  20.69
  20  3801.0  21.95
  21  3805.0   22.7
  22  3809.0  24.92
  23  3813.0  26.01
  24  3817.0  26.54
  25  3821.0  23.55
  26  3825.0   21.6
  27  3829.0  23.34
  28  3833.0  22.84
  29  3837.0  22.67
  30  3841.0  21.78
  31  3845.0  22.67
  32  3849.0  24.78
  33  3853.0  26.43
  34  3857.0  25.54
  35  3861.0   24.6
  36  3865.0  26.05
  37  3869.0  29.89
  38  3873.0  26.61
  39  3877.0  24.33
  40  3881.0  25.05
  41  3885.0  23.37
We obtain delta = 23.9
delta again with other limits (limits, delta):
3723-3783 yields 25.1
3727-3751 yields 25.0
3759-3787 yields 24.7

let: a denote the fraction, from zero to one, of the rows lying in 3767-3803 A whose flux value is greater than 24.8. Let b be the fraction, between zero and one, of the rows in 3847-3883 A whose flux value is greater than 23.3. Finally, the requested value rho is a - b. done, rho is -0.33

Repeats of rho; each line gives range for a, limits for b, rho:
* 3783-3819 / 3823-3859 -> 0.22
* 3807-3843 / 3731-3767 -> -0.11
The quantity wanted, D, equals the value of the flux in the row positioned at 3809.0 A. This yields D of 24.92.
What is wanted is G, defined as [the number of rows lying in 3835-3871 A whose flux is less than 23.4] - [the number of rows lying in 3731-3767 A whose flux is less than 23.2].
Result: -2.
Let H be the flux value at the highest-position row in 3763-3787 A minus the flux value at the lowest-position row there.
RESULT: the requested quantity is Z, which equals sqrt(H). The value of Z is 1.9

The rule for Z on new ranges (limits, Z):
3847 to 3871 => 2.3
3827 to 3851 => 1.2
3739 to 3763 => 1.9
